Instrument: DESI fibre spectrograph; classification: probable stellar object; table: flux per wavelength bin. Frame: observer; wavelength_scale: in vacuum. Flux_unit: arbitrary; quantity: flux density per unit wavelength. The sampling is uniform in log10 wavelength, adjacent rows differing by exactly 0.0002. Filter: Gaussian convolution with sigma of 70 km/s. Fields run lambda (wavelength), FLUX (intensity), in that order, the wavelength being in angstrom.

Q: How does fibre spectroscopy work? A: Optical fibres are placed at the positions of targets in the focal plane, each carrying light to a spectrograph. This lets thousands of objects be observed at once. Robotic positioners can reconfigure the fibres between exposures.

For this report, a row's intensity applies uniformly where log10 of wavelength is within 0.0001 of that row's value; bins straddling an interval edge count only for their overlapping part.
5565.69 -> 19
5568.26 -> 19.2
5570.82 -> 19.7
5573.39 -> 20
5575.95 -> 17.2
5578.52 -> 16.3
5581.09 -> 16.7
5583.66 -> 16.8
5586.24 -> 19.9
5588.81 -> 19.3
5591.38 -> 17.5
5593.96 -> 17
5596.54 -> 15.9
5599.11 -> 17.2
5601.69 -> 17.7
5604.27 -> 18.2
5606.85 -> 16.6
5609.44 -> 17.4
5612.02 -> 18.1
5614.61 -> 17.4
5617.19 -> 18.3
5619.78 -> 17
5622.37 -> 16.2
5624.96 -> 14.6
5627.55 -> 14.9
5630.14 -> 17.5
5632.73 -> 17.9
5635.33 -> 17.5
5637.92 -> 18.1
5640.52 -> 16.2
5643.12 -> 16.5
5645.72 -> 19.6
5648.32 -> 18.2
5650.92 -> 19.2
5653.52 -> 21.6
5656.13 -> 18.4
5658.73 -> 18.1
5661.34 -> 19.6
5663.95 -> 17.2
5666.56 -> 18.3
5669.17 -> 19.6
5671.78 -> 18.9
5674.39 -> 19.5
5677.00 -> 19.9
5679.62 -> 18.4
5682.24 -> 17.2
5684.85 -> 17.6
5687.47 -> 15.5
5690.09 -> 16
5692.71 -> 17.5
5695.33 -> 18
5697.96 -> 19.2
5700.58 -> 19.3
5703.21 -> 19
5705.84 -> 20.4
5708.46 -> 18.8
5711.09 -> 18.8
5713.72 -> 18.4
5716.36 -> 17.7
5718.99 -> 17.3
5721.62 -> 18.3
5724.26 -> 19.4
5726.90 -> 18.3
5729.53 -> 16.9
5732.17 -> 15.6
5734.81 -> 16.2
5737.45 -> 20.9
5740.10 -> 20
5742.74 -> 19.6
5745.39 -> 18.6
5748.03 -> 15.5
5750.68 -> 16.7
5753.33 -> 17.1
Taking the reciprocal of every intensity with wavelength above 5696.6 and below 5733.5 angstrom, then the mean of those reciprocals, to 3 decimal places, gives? 0.055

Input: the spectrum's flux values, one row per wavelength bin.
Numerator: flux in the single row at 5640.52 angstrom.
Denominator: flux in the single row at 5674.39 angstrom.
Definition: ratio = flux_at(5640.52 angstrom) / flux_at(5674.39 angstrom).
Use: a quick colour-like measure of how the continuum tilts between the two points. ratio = 0.83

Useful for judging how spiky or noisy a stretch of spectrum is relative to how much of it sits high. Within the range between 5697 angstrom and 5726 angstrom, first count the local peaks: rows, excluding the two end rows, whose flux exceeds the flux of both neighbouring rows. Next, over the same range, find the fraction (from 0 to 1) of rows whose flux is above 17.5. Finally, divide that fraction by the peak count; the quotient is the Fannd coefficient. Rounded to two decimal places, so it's 0.45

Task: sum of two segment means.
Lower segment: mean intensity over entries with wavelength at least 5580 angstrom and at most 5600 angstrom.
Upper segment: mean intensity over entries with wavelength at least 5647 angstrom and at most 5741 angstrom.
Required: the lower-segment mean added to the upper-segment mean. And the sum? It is 36.0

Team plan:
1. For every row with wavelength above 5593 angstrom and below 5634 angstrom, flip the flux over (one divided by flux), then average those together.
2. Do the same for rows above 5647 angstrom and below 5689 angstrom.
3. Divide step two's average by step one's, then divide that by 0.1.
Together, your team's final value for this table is 9.2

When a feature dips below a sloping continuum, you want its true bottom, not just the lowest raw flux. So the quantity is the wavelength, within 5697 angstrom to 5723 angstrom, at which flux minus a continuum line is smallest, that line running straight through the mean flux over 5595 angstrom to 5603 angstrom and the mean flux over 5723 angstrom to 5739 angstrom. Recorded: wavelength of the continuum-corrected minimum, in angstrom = 5718.99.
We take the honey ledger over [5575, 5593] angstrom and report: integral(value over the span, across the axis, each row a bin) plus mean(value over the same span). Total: 336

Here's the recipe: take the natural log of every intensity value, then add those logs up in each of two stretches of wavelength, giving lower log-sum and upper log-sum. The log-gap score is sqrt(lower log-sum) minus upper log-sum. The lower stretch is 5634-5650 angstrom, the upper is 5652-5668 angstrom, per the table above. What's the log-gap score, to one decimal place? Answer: -13.5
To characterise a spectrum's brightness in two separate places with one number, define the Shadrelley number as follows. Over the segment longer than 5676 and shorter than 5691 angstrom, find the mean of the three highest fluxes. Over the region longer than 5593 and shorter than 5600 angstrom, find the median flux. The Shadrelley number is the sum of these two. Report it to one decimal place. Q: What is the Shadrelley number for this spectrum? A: 35.6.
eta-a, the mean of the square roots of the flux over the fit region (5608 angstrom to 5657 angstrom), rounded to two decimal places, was 4.19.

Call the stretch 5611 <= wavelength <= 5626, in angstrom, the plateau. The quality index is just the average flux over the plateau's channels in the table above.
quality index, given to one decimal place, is 16.9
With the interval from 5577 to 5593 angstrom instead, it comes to 17.7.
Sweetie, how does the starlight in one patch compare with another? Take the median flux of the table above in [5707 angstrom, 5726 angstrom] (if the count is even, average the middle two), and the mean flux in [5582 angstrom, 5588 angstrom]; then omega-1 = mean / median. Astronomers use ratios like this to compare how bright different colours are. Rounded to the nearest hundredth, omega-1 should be 1.00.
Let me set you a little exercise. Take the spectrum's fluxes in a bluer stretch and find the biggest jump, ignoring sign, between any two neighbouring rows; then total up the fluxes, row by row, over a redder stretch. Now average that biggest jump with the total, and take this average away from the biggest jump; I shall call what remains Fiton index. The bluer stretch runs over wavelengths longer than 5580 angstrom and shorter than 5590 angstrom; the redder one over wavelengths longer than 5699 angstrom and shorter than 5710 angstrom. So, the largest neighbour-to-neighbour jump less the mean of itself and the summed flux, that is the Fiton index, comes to -37.2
